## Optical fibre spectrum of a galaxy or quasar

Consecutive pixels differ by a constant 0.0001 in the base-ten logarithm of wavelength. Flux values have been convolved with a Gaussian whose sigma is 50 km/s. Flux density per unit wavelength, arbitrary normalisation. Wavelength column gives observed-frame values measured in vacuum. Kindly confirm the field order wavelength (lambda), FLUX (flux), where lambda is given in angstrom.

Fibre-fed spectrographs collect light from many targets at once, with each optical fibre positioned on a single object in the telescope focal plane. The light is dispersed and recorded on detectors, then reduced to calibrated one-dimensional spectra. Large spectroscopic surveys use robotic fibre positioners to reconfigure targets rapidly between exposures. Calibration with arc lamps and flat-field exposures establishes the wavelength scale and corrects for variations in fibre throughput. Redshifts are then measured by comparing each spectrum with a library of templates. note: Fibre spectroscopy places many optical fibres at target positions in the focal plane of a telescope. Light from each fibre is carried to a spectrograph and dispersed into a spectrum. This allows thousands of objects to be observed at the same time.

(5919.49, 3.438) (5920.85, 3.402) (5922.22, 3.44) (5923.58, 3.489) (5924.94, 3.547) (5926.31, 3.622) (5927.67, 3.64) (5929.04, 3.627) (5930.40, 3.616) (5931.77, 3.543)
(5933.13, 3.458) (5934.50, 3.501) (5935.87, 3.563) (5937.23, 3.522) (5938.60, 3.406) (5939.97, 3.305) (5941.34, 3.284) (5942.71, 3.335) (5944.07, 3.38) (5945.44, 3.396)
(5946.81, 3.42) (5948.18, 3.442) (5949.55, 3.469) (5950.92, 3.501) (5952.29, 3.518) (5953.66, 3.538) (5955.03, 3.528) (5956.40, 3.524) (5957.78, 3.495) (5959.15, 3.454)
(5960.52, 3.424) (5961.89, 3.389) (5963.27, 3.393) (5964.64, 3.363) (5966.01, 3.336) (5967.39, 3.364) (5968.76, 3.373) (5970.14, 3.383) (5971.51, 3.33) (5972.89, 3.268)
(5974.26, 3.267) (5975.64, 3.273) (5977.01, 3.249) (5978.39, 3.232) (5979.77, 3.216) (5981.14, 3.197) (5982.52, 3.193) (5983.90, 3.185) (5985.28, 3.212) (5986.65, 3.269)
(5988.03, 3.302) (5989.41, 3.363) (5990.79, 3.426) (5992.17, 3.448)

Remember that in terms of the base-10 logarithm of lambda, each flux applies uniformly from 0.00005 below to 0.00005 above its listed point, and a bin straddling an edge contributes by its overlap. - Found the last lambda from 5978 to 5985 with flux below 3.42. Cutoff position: 5983.90 angstrom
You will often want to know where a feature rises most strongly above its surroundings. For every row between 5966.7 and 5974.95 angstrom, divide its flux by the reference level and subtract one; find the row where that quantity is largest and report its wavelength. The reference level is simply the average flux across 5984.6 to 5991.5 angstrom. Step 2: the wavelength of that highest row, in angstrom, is 5970.14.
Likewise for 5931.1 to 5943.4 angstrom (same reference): 5935.87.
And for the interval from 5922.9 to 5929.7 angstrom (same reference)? 5927.67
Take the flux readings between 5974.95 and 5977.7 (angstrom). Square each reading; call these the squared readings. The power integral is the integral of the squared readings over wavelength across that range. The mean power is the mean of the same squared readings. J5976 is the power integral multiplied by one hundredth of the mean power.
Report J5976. 3.1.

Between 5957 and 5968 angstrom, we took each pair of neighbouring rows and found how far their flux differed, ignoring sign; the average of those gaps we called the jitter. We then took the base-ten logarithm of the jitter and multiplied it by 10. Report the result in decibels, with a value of -15.6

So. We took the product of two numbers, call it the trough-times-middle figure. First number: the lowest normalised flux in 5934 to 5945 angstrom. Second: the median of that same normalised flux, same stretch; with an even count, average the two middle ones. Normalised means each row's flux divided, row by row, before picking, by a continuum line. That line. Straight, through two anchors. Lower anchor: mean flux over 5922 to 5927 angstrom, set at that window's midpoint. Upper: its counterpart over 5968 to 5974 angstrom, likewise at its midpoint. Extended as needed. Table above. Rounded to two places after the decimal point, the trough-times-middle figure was 0.93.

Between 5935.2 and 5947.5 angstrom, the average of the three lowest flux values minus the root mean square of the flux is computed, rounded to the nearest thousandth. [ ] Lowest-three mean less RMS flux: -0.094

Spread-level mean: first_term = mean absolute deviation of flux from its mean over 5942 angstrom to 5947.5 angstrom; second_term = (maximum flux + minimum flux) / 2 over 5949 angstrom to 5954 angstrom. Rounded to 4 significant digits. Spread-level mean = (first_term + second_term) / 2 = 1.764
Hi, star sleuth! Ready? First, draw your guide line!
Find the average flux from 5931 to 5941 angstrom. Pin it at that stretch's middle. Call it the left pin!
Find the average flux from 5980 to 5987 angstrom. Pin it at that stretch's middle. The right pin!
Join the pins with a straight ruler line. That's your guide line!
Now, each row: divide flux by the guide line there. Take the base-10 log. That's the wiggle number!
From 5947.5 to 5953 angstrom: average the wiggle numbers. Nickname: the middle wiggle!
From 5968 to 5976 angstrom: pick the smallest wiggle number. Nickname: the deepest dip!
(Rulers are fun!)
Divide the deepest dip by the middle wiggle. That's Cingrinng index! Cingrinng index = 0.0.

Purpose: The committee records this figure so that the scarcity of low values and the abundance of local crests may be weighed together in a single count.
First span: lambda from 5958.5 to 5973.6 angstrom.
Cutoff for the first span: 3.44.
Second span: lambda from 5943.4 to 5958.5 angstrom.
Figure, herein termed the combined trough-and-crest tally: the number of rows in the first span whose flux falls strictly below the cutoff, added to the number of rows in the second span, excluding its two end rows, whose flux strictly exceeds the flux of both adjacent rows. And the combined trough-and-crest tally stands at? 11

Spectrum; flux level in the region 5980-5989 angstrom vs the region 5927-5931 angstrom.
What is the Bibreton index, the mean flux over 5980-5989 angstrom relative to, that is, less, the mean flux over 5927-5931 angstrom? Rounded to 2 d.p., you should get -0.40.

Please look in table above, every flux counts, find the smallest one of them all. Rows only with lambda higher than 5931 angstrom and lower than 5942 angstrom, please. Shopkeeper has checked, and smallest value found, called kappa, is 3.284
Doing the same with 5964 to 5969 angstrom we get 3.336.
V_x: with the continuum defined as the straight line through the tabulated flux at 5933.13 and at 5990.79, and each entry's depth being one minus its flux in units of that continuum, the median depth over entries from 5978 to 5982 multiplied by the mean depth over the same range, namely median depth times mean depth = 0.0040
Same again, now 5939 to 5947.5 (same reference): 0.0008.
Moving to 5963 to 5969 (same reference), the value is 0.0005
